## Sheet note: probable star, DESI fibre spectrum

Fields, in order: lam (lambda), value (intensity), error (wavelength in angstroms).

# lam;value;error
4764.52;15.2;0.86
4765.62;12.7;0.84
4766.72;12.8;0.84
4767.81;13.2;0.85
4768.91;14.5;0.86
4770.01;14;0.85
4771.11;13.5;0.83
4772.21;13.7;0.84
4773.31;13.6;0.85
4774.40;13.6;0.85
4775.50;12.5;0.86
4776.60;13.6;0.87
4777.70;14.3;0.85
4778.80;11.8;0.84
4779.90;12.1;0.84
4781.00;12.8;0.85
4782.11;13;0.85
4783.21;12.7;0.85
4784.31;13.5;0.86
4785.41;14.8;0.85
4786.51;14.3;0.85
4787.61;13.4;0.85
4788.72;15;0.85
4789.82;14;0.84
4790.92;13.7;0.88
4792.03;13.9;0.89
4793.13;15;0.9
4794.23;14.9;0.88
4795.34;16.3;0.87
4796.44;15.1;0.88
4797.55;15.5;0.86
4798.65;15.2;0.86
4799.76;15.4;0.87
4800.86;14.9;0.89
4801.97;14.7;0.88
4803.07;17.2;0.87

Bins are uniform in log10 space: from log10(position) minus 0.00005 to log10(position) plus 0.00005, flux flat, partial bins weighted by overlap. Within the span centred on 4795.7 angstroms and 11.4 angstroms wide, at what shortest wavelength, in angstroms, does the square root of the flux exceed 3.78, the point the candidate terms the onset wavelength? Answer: 4793.13 angstroms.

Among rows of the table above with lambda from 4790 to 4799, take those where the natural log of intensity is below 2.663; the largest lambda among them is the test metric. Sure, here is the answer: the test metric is 4792.03 angstroms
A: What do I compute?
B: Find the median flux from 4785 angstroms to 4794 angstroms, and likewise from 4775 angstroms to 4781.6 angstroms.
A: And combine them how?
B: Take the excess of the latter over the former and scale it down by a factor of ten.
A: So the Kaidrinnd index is -0.15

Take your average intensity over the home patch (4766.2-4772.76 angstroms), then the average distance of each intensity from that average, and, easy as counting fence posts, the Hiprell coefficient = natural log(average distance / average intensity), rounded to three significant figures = -3.41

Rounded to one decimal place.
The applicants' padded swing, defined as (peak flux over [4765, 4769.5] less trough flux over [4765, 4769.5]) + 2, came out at 3.8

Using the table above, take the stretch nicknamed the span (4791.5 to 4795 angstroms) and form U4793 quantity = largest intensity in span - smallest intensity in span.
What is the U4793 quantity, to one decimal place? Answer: 1.1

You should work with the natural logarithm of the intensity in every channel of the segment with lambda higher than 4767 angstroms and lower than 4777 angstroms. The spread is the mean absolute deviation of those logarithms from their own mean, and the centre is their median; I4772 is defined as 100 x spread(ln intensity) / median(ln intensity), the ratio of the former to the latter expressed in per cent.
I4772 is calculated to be 0.97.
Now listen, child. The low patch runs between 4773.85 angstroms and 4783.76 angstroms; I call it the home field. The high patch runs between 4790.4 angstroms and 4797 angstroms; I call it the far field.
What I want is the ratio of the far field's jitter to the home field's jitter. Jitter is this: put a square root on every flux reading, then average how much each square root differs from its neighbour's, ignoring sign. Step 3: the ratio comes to 0.86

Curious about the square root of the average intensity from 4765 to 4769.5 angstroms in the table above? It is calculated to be 3.65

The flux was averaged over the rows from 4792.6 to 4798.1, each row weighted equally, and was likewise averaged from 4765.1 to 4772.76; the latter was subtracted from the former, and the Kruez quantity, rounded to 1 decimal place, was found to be 1.9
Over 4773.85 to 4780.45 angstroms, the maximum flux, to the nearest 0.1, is 14.3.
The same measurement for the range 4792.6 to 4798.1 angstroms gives 16.3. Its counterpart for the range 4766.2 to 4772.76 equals 14.5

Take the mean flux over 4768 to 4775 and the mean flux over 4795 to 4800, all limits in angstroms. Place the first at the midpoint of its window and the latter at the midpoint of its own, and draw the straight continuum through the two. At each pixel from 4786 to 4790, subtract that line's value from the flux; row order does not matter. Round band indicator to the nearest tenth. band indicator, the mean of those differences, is -0.7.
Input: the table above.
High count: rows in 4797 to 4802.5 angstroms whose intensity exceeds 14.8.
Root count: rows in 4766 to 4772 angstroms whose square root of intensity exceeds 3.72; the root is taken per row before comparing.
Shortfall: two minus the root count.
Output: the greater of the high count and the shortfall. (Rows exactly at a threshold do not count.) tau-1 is 4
